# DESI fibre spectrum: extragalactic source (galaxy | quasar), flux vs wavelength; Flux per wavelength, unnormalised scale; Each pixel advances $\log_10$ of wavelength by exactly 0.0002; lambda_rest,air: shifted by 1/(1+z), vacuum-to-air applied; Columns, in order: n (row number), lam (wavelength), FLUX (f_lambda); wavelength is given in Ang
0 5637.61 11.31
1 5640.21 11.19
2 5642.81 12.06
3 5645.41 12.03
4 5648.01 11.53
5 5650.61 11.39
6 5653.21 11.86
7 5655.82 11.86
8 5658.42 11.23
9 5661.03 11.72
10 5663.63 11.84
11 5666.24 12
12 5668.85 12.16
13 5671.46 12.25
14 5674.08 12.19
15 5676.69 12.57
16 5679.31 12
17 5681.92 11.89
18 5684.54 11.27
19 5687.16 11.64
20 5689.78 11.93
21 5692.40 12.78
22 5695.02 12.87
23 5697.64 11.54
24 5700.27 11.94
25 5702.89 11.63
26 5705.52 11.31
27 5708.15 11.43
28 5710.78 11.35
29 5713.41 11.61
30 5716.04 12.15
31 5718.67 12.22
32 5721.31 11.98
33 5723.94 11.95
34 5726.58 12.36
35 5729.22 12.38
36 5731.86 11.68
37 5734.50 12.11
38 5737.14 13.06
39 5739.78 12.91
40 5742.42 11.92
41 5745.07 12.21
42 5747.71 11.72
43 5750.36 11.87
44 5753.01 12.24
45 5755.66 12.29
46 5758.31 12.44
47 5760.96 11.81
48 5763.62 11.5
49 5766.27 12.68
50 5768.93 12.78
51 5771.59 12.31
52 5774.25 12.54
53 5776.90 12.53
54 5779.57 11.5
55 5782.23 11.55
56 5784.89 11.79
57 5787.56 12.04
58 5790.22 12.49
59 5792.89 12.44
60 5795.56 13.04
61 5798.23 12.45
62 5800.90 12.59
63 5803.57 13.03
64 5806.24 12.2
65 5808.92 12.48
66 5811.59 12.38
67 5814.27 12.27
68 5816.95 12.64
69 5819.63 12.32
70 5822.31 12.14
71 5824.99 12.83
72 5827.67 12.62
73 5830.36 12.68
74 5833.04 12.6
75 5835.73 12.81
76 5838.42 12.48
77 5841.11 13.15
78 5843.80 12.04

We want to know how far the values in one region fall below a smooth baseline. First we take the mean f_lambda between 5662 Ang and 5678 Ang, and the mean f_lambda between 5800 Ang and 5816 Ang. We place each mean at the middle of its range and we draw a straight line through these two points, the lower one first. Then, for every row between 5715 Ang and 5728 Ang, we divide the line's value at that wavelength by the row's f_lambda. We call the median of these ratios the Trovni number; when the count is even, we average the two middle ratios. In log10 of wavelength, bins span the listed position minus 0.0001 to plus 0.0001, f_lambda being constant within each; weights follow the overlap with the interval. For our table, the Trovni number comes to 1.01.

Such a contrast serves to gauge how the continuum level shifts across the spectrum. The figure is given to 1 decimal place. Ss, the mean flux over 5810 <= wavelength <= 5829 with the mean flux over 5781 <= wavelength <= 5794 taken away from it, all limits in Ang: 0.4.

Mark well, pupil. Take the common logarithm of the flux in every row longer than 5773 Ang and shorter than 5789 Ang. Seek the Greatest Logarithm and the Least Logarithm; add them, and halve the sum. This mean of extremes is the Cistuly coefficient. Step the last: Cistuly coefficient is 1.08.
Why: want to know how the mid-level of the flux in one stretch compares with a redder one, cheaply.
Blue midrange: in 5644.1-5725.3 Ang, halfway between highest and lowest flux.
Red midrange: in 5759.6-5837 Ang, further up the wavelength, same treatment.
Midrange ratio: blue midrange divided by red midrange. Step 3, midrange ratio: 0.982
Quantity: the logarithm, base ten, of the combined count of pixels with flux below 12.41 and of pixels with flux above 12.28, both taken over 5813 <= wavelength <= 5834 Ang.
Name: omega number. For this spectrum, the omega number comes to 0.95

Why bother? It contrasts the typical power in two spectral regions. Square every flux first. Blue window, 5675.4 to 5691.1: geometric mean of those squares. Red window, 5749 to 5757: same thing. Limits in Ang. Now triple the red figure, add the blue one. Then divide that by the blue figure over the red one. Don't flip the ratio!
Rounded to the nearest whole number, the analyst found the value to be 608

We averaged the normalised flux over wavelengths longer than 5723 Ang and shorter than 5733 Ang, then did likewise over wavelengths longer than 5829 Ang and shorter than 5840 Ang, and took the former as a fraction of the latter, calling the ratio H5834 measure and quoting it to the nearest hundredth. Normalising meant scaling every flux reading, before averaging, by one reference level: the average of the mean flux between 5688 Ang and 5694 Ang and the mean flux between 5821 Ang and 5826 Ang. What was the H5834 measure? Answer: 0.96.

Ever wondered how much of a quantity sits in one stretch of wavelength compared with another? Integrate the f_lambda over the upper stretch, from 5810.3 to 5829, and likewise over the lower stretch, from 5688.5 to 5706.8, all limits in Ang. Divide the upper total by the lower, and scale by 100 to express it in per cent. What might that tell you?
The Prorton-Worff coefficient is 106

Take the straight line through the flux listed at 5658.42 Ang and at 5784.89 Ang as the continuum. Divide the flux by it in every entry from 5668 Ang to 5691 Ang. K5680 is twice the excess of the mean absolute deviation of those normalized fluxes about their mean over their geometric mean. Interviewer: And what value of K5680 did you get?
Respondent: -2.06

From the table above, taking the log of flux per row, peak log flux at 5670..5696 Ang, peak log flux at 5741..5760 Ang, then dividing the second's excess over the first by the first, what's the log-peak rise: -0.013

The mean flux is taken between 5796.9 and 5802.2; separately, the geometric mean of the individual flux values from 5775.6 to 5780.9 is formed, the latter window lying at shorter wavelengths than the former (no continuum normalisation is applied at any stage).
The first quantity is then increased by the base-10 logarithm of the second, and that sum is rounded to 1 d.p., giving 13.6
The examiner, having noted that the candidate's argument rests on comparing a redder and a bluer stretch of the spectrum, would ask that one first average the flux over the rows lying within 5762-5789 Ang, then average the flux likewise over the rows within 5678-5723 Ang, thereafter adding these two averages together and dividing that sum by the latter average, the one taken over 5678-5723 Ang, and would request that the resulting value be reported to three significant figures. 2.02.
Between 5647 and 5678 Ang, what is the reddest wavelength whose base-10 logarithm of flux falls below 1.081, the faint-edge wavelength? 5666.24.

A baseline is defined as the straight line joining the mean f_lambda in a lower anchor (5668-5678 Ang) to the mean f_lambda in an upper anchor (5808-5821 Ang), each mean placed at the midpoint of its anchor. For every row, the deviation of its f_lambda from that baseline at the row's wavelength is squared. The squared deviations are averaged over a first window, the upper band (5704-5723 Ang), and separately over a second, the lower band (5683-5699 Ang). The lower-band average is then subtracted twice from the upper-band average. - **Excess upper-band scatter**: -0.43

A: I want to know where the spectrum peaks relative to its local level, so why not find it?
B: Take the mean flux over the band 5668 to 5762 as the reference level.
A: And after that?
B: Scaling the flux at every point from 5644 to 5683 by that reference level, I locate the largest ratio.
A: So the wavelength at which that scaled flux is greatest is 5676.69 Ang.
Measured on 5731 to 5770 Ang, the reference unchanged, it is 5737.14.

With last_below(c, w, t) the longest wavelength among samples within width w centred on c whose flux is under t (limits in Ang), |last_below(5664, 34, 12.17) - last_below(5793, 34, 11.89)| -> 105.6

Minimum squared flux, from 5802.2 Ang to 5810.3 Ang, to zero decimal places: 149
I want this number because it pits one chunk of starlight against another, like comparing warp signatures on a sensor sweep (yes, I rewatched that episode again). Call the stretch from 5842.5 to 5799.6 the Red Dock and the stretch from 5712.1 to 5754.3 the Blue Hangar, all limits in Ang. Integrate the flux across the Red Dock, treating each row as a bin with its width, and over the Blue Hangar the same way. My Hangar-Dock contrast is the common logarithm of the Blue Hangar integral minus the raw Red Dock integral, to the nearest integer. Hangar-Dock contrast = -537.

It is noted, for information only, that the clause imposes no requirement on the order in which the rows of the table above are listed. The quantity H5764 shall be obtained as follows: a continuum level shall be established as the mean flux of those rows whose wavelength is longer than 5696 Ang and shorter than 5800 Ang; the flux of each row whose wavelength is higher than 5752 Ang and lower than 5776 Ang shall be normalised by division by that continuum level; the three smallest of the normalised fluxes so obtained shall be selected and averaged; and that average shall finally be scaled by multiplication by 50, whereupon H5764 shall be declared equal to 49.0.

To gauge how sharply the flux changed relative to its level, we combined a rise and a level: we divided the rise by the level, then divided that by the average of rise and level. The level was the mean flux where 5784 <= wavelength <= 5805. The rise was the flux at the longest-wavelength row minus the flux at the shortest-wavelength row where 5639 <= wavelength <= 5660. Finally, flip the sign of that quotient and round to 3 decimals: -0.001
